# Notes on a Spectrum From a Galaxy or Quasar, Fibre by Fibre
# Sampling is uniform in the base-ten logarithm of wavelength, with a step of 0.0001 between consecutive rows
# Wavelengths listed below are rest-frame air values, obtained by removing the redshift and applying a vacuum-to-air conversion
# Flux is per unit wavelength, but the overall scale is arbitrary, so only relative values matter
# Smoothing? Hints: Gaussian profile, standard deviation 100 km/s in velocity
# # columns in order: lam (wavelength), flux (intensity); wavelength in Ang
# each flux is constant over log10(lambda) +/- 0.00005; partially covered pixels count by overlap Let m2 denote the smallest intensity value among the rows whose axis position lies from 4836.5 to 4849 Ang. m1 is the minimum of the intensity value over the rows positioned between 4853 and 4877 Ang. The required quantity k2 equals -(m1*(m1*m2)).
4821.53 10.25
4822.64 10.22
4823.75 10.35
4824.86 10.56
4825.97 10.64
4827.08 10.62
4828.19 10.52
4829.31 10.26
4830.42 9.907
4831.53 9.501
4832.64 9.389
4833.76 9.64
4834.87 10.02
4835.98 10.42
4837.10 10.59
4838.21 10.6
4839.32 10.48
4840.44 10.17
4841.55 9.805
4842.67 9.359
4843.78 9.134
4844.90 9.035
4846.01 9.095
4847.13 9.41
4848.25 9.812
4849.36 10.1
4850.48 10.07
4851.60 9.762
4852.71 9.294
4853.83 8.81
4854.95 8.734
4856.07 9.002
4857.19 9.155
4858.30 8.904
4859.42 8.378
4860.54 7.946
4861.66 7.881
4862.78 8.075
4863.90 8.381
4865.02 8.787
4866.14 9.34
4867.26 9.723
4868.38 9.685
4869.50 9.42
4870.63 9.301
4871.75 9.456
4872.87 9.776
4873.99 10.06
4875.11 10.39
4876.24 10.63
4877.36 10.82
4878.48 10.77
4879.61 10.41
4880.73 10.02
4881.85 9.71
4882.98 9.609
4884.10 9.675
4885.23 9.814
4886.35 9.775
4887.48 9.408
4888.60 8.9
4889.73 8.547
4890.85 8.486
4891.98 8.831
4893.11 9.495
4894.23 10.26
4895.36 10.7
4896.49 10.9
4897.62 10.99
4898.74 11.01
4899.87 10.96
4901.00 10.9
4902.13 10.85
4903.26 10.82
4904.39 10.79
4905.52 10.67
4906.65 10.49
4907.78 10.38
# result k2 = -561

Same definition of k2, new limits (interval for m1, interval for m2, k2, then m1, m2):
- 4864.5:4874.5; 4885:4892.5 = -655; 8.787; 8.486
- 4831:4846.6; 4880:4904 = -693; 9.035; 8.486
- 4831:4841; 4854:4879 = -695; 9.389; 7.881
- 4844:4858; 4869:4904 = -647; 8.734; 8.486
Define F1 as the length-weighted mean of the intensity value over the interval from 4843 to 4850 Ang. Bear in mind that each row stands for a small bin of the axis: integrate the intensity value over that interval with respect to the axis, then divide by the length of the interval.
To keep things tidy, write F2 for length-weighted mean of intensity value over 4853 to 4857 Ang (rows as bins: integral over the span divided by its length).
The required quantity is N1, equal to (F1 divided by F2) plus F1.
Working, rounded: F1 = 9.4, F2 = 8.9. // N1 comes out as 10.5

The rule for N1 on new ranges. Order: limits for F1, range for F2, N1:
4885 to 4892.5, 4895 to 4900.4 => 9.9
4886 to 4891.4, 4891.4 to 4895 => 9.9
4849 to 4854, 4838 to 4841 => 10.6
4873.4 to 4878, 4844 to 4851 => 11.6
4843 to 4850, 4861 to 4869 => 10.5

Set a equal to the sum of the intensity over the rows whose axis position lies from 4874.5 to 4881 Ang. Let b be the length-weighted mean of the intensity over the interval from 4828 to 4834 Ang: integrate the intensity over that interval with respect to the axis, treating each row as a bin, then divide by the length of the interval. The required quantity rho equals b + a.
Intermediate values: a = 63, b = 9.8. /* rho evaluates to 72.9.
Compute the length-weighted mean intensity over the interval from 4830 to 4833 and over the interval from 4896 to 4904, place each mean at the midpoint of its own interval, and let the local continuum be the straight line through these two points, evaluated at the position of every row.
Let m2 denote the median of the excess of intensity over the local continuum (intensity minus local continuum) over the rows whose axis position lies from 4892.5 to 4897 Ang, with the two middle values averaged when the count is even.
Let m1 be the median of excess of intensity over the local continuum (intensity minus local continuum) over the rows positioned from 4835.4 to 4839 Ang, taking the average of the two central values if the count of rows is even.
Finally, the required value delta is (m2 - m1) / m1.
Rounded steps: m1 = 0.9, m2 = -0.3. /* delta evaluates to -1.4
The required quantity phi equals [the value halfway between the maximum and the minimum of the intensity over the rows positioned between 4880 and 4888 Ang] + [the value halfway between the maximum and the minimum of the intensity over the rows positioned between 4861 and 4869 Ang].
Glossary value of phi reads 18.5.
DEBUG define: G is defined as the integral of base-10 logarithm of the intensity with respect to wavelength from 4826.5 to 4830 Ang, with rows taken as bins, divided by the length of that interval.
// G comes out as 1.02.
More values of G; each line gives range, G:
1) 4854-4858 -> 0.95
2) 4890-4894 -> 0.96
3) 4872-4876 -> 1.00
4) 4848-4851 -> 1.00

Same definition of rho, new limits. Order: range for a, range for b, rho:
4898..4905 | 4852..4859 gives 74.3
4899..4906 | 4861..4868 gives 73.7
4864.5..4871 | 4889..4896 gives 65.6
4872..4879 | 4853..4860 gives 71.3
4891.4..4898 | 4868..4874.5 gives 70.8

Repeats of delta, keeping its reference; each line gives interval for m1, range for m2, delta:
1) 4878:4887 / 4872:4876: -0.6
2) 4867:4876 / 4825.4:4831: -2.5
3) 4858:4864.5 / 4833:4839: -1.4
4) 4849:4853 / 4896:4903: -1.7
